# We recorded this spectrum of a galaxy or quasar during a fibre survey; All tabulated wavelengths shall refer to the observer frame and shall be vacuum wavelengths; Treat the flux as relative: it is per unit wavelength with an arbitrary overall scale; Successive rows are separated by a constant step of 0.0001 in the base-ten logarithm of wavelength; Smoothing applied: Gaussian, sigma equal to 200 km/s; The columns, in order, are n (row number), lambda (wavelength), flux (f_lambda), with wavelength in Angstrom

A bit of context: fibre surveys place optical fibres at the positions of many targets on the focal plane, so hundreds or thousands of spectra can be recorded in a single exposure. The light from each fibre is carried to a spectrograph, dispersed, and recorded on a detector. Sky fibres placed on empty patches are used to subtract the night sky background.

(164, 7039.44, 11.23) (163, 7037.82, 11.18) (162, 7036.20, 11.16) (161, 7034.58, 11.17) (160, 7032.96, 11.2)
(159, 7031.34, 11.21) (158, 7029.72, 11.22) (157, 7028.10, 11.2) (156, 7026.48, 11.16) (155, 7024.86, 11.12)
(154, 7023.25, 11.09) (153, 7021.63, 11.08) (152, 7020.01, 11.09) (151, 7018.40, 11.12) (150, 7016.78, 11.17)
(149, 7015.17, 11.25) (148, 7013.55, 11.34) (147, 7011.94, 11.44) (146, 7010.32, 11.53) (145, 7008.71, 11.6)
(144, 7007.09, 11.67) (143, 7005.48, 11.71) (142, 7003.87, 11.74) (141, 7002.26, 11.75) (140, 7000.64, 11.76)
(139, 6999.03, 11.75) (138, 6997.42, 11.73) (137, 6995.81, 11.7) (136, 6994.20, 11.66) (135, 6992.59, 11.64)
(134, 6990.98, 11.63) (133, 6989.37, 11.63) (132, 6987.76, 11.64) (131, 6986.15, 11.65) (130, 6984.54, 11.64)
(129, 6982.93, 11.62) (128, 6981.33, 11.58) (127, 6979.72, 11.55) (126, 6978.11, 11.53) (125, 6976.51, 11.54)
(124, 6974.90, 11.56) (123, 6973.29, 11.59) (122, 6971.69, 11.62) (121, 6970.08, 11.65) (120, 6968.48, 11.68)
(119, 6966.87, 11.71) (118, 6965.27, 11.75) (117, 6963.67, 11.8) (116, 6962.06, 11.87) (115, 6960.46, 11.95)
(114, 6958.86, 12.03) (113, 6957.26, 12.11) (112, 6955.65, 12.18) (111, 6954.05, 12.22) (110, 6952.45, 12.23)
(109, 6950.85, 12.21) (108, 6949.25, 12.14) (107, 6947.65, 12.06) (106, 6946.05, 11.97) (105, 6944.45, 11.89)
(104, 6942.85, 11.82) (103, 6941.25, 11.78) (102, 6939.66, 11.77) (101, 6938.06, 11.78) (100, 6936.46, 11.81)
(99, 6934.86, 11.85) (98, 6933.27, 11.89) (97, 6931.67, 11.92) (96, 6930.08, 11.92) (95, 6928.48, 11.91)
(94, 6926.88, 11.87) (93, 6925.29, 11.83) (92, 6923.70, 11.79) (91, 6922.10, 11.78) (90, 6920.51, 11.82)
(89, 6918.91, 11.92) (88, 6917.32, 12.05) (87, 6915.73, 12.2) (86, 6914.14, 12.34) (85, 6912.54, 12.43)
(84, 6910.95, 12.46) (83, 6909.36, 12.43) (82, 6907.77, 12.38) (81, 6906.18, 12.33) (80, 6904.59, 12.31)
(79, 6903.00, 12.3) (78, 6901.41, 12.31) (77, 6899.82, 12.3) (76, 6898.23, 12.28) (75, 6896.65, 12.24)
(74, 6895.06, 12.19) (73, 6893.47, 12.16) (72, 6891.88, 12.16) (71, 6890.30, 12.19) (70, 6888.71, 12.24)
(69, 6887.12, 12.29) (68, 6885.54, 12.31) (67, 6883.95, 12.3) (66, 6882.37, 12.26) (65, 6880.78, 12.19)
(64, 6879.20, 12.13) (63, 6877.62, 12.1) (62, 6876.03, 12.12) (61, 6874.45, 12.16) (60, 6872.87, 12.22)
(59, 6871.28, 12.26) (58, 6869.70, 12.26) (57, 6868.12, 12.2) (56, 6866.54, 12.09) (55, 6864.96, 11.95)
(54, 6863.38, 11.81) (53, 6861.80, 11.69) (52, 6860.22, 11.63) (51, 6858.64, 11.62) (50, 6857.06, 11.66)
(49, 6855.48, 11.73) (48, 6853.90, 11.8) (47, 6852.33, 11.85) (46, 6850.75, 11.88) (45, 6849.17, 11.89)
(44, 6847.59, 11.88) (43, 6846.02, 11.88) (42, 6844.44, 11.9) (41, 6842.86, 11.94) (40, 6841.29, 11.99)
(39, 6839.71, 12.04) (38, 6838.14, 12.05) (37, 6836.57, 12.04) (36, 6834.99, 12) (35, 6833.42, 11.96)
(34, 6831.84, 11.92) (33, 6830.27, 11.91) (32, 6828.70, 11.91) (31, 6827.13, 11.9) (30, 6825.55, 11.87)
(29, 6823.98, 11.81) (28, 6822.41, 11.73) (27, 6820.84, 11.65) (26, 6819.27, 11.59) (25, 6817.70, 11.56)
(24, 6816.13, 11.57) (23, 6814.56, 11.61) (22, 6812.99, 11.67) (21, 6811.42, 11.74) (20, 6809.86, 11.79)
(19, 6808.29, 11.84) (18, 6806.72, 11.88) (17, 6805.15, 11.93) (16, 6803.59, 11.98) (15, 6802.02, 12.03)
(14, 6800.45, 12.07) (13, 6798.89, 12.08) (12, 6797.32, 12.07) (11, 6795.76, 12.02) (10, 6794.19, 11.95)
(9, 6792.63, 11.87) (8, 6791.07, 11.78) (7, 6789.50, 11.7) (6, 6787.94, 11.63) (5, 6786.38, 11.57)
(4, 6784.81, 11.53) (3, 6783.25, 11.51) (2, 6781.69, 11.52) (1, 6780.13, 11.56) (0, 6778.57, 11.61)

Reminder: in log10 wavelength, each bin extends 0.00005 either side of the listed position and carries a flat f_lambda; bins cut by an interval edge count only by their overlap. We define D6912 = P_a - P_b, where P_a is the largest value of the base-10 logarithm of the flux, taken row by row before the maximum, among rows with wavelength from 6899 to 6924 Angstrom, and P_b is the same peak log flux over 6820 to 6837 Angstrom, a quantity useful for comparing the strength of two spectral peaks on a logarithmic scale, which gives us 0.015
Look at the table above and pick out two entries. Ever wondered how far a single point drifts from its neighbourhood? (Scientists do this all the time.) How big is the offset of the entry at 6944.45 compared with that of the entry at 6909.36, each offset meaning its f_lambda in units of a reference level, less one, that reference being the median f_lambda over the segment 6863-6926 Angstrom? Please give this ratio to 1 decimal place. -1.5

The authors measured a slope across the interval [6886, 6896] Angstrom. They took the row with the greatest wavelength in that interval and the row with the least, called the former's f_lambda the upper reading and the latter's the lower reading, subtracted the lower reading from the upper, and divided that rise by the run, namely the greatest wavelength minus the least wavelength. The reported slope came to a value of -0.013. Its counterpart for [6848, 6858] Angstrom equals -0.029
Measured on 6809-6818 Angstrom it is -0.029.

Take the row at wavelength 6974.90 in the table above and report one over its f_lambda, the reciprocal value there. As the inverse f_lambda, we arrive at 0.0865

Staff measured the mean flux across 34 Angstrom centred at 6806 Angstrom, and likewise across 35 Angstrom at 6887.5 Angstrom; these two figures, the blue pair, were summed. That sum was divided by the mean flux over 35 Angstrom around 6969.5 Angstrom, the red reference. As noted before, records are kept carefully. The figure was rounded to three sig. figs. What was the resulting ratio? 2.04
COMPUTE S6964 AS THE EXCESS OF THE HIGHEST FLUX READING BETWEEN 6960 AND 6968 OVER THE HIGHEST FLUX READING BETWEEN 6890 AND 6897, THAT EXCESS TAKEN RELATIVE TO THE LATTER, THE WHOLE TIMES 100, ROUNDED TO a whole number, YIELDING -2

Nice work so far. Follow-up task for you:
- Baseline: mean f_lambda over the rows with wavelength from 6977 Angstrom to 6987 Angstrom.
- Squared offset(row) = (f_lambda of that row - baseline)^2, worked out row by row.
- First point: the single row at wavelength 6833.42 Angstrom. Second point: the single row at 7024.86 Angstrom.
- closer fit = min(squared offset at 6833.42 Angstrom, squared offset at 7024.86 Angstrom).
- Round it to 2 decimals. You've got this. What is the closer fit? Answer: 0.13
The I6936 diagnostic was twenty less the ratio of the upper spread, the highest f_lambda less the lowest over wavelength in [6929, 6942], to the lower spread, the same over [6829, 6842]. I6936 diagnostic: 18.9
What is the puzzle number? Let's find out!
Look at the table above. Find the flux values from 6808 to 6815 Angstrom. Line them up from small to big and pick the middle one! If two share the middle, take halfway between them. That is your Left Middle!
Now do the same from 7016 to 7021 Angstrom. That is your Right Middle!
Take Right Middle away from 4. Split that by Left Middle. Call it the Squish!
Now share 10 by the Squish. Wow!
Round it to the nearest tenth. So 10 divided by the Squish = -16.5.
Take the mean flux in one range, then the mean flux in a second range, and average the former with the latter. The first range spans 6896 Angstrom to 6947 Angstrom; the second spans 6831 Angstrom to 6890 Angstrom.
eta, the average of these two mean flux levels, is 12.0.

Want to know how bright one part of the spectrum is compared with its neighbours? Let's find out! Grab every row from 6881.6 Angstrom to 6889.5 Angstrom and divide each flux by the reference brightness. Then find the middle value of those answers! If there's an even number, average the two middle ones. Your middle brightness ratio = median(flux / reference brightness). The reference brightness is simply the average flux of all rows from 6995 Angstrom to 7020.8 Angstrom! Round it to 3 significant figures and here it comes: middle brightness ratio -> 1.07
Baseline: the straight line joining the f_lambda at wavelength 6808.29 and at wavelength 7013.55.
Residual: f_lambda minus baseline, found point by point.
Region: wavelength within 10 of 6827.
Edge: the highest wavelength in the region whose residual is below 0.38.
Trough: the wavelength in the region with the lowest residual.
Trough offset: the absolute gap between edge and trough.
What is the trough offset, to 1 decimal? 18.9 Angstrom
